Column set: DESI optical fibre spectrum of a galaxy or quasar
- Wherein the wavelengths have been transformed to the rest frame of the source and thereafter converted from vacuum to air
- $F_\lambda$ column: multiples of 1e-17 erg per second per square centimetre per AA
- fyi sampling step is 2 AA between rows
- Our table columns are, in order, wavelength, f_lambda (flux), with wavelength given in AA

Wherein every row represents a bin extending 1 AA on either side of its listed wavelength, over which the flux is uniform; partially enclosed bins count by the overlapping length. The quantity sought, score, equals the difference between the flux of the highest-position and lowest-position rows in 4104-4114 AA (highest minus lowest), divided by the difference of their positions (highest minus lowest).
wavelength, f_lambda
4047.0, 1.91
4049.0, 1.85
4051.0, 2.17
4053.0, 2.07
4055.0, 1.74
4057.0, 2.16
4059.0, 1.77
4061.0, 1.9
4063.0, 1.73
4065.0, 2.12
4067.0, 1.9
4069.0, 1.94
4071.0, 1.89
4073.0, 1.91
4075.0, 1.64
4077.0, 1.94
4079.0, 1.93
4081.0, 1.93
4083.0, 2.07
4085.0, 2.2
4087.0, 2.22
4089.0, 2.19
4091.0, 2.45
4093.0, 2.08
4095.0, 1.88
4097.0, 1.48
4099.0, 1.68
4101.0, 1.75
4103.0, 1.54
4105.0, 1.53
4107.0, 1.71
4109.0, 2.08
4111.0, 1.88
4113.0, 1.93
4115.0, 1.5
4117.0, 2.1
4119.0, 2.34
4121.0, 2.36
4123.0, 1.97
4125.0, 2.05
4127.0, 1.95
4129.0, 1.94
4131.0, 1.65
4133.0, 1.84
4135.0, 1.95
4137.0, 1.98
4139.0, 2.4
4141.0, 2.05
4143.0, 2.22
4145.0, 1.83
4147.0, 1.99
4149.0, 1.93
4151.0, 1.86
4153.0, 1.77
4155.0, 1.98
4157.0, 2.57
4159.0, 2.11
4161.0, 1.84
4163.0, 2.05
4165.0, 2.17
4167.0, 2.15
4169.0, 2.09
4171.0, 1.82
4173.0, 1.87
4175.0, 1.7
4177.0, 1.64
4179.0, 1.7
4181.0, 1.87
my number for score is 0.05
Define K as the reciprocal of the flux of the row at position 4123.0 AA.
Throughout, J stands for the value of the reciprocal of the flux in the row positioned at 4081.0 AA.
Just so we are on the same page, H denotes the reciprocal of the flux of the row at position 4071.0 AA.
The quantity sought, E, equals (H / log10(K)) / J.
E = -3.5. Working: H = 0.53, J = 0.518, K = 0.508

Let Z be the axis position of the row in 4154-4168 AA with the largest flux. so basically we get 4157.0 AA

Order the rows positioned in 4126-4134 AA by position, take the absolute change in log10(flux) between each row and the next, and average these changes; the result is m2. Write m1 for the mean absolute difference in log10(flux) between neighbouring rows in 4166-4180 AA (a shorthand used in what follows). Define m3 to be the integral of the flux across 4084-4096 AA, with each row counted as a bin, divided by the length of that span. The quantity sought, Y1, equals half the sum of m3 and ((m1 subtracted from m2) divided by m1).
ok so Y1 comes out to 1.3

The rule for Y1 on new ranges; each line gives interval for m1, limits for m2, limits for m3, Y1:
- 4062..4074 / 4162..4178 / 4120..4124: 1.0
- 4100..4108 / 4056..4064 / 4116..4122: 1.4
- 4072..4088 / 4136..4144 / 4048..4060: 1.6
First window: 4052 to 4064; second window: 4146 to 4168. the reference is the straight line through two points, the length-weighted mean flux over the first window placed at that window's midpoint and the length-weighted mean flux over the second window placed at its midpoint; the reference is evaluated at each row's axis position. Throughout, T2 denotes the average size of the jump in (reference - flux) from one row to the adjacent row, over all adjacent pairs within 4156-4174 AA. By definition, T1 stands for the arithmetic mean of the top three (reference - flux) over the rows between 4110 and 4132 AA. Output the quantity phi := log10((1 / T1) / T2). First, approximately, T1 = 0.31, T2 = 0.18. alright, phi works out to 1.3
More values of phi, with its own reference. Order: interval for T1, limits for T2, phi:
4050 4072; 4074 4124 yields 1.5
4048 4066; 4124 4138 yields 1.7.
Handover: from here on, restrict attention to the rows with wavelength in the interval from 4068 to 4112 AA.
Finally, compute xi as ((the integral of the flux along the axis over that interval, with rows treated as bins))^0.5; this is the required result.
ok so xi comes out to 9.2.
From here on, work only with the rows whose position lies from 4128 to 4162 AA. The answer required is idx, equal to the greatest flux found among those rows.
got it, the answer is 2.57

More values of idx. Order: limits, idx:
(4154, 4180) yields 2.57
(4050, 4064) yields 2.17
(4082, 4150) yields 2.45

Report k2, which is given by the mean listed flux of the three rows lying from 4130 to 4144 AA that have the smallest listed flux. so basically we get 1.813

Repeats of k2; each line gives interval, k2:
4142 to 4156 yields 1.820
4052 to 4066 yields 1.747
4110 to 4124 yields 1.770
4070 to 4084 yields 1.813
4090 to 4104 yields 1.567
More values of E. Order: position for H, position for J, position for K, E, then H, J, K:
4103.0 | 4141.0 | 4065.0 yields -4.1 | 0.65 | 0.488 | 0.472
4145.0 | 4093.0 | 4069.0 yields -3.9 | 0.55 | 0.481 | 0.515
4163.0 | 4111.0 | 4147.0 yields -3.1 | 0.49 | 0.532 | 0.503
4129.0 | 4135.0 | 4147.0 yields -3.4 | 0.52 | 0.513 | 0.503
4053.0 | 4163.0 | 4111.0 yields -3.6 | 0.48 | 0.488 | 0.532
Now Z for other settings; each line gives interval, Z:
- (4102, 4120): 4119.0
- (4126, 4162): 4157.0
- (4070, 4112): 4091.0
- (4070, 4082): 4077.0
